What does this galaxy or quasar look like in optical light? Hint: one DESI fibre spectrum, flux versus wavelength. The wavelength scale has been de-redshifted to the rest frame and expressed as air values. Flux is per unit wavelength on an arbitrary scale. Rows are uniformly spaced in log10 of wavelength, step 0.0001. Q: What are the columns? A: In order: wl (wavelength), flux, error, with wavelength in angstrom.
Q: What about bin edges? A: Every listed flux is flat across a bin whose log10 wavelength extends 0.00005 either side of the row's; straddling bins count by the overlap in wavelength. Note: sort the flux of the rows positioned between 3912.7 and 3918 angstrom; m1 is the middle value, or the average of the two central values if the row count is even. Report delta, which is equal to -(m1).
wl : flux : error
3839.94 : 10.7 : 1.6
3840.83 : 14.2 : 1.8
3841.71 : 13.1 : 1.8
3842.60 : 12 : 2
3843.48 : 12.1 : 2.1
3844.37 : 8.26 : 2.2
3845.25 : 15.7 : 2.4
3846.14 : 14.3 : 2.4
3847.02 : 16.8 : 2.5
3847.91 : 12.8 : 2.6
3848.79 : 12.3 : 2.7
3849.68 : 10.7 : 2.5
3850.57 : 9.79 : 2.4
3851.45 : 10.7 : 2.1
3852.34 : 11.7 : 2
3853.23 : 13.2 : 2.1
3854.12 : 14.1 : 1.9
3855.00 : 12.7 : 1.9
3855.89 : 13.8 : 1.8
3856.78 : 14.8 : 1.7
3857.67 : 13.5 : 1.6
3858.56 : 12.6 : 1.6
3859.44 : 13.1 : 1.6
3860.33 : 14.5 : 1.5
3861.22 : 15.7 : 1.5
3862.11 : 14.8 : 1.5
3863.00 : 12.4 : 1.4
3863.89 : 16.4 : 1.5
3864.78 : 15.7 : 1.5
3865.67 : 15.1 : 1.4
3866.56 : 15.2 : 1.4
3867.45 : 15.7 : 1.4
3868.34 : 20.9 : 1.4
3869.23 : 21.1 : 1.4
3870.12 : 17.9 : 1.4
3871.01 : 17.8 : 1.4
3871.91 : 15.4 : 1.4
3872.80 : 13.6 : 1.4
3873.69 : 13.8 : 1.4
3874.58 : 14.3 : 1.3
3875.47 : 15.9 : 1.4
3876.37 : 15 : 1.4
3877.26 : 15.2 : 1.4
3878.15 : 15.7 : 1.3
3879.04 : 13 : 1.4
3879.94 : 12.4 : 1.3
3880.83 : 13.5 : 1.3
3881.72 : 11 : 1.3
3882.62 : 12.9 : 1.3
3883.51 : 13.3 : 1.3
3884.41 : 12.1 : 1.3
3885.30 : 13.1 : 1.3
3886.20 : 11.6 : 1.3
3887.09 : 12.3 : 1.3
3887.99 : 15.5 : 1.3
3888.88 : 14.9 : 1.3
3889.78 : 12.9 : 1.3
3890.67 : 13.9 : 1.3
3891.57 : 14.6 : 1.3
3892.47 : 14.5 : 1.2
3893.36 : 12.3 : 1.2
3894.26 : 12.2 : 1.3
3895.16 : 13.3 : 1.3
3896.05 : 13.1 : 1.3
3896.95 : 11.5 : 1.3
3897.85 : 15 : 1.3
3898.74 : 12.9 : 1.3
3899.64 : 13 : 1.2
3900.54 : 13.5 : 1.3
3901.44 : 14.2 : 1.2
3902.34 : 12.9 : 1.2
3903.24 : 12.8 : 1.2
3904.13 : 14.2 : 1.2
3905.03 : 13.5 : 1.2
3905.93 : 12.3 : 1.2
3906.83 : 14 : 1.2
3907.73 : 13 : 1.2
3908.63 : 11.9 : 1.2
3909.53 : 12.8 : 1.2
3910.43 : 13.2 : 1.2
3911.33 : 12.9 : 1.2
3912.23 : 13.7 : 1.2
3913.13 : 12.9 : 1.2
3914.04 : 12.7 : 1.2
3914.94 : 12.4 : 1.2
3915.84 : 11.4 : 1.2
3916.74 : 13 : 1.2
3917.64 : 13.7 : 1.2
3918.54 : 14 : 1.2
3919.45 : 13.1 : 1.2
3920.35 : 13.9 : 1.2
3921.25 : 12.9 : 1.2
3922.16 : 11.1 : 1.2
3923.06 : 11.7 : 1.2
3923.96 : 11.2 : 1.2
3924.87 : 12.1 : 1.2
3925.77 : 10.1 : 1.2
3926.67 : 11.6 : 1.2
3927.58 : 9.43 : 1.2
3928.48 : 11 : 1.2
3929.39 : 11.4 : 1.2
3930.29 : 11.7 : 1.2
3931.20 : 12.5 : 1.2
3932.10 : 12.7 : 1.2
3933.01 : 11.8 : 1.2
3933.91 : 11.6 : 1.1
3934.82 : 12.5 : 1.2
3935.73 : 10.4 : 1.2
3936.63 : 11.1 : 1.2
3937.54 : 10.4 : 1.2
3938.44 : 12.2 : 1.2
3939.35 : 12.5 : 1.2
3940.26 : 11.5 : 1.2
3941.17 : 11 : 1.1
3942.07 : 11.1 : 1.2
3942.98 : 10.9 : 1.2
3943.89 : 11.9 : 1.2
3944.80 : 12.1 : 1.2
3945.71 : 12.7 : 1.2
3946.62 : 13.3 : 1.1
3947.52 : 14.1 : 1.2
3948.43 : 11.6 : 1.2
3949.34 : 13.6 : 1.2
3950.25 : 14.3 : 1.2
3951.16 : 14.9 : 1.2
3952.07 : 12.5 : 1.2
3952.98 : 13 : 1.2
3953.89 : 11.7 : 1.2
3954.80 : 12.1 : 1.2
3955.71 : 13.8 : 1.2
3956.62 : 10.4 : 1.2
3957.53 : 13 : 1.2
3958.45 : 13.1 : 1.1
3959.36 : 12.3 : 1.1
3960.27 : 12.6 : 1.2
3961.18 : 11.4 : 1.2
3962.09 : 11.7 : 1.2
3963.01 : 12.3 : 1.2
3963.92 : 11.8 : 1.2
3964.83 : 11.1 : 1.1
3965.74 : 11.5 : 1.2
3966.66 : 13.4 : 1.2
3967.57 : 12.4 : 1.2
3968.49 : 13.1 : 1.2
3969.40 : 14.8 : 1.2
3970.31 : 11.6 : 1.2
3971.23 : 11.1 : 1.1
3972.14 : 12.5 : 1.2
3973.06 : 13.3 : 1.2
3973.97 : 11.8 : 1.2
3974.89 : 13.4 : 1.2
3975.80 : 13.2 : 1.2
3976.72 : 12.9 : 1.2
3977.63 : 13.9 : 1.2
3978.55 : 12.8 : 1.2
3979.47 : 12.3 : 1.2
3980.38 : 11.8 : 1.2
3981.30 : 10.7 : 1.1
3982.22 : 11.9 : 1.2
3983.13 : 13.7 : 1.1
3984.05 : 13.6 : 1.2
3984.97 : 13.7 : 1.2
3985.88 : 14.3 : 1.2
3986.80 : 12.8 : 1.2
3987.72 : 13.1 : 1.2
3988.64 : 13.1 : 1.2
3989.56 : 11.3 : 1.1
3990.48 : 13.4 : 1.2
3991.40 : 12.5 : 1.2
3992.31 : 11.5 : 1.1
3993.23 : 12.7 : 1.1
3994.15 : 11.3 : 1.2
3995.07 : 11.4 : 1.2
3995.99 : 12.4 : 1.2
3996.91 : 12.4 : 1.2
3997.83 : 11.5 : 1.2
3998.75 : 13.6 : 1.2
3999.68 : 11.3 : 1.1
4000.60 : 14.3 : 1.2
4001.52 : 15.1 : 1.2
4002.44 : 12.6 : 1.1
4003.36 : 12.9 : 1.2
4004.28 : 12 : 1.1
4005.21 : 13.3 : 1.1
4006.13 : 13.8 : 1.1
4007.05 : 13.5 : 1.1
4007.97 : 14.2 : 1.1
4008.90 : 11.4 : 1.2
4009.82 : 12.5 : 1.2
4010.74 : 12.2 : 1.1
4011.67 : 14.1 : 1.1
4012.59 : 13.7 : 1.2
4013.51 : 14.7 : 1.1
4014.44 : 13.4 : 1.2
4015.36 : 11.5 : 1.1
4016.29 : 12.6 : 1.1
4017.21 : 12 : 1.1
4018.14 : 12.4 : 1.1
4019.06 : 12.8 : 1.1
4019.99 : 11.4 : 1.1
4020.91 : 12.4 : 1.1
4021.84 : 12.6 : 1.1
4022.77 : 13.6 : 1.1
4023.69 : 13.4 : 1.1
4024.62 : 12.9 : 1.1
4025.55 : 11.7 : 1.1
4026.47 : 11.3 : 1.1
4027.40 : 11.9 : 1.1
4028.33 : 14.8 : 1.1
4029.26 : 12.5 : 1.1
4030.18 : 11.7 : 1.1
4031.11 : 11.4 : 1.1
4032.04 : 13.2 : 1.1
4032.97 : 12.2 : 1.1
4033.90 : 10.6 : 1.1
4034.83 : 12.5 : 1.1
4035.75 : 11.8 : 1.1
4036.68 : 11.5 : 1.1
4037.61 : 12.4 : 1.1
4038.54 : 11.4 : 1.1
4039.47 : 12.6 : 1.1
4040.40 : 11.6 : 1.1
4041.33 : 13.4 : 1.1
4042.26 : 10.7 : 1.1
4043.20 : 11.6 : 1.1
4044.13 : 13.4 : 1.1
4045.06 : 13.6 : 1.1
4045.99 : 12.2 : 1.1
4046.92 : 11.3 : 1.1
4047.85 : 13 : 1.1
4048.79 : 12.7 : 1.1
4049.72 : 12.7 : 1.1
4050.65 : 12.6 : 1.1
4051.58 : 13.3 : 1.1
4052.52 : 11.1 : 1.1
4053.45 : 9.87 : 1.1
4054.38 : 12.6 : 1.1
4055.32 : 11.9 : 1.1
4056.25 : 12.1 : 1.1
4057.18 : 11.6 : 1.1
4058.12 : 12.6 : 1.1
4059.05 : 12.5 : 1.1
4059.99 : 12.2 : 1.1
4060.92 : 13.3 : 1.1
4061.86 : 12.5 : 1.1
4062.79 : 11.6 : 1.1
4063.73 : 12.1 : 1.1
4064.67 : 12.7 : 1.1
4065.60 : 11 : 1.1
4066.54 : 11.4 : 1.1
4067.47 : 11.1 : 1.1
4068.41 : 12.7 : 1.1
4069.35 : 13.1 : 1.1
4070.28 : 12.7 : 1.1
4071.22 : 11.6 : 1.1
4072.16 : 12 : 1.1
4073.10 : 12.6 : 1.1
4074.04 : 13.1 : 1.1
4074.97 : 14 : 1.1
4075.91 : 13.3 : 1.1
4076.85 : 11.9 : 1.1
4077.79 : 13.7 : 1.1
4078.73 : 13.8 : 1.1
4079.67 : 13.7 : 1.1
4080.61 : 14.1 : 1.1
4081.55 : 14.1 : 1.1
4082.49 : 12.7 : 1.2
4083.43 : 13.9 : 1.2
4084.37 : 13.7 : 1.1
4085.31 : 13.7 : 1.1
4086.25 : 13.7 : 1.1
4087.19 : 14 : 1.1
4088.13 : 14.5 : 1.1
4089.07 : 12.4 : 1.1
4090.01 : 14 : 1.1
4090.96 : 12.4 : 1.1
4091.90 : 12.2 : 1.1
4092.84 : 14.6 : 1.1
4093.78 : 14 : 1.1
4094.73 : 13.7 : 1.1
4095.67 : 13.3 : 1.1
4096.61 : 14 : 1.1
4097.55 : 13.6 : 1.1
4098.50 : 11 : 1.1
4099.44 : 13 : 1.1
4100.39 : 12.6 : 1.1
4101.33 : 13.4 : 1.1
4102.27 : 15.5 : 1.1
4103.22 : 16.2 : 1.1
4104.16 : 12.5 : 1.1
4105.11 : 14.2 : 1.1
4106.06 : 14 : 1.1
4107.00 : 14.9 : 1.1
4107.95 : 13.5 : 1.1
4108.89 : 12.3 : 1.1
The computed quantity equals -12.8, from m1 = 12.8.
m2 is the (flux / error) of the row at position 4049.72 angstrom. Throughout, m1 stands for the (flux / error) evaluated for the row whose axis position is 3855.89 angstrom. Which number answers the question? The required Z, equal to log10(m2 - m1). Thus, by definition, 0.6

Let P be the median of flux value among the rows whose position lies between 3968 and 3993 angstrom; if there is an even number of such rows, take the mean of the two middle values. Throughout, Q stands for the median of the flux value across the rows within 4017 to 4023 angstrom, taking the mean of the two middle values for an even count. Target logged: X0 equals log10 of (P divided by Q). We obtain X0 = 0.017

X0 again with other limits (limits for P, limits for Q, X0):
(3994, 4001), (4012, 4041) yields -0.016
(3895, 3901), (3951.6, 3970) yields 0.026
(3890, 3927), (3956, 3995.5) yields 0.014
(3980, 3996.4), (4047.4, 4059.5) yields 0.000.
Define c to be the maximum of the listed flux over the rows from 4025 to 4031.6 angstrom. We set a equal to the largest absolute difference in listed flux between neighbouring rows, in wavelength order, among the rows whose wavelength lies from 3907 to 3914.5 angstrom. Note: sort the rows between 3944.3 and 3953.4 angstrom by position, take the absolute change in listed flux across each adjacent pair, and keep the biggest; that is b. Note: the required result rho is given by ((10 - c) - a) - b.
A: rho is -8.4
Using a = 1.1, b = 2.50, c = 14.8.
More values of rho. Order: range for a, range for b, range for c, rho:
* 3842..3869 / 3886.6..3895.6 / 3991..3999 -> -14.2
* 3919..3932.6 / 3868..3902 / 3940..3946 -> -8.4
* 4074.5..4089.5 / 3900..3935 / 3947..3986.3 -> -9.2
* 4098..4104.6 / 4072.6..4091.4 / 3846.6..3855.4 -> -12.6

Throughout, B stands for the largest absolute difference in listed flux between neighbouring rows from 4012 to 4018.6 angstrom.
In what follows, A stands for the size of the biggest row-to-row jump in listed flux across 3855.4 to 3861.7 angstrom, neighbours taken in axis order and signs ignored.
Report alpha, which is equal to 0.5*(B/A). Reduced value 0.68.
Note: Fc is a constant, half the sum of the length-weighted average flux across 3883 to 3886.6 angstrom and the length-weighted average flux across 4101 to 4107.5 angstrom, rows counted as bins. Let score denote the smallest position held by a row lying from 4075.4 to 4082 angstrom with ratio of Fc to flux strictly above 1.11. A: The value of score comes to 4076.85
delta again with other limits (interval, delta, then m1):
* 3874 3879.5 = -15.1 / 15.1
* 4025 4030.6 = -11.8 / 11.8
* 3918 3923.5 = -13.0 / 13.0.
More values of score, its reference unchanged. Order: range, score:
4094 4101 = 4098.50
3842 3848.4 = 3842.60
